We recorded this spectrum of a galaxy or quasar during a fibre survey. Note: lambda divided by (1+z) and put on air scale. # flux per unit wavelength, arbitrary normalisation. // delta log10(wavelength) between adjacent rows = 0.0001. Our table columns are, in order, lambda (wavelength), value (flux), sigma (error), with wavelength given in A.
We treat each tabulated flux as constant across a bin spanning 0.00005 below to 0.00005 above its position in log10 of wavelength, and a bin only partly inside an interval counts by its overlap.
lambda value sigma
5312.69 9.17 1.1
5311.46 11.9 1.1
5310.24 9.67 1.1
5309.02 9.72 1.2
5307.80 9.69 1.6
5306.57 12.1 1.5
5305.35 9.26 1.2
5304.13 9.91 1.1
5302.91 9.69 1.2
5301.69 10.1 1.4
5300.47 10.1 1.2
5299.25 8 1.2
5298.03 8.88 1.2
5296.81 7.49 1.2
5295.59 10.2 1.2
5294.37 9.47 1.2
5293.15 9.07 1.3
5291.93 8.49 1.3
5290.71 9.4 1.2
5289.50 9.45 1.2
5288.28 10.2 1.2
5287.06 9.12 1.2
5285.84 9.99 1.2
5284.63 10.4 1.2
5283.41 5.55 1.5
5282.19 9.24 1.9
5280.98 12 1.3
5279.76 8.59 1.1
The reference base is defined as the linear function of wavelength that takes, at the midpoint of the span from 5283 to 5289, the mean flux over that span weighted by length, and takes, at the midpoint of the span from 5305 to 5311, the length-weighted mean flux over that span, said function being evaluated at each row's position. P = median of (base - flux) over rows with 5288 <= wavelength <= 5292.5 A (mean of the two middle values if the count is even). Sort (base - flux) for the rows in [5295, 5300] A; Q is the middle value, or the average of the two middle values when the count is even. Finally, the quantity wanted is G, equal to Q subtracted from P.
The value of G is -1.4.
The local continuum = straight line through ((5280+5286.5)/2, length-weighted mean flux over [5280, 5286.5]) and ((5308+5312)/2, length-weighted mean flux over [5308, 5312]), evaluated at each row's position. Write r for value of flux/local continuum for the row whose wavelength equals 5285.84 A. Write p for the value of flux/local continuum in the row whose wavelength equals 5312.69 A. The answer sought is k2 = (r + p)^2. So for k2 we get 3.7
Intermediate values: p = 0.88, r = 1.05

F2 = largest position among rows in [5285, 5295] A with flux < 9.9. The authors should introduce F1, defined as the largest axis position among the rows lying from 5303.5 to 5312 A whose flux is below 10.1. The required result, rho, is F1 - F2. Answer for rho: 15.9 A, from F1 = 5310.24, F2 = 5294.37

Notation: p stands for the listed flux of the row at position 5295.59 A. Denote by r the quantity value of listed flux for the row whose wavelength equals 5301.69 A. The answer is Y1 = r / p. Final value 0.99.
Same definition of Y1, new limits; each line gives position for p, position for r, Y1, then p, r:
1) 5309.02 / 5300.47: 1.04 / 9.72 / 10.1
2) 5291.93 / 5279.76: 1.01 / 8.49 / 8.59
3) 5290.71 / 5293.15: 0.96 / 9.4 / 9.07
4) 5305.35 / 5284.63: 1.12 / 9.26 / 10.4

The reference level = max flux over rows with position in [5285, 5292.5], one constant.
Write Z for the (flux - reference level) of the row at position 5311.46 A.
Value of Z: 1.7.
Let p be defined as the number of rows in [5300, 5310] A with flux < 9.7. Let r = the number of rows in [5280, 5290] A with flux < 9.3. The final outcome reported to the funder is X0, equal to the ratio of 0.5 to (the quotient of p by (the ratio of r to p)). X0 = 0.17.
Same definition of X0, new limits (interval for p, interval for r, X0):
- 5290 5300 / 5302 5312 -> 0.01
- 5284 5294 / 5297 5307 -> 0.06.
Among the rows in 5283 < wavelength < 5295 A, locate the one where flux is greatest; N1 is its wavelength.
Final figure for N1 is 5284.63 A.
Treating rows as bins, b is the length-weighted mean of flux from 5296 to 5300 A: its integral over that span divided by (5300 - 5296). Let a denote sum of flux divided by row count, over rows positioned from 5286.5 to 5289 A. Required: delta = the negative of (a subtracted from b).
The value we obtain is 1.36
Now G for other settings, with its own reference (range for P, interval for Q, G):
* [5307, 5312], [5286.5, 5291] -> 0.6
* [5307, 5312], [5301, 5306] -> 0.3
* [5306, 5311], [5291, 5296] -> 0.2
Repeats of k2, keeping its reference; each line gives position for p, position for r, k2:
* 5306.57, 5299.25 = 3.9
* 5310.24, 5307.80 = 3.5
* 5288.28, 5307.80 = 4.0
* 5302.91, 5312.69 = 3.4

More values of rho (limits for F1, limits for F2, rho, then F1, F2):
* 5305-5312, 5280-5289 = 23.2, 5310.24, 5287.06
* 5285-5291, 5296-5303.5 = -12.2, 5290.71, 5302.91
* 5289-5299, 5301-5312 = -12.2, 5298.03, 5310.24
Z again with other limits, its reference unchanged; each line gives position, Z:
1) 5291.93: -1.7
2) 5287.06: -1.1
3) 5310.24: -0.5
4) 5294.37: -0.7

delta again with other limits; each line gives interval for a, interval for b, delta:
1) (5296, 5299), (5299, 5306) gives -1.43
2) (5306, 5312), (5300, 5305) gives 0.70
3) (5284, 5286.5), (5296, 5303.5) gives 1.12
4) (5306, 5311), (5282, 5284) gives 3.28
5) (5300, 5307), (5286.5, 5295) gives 0.88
